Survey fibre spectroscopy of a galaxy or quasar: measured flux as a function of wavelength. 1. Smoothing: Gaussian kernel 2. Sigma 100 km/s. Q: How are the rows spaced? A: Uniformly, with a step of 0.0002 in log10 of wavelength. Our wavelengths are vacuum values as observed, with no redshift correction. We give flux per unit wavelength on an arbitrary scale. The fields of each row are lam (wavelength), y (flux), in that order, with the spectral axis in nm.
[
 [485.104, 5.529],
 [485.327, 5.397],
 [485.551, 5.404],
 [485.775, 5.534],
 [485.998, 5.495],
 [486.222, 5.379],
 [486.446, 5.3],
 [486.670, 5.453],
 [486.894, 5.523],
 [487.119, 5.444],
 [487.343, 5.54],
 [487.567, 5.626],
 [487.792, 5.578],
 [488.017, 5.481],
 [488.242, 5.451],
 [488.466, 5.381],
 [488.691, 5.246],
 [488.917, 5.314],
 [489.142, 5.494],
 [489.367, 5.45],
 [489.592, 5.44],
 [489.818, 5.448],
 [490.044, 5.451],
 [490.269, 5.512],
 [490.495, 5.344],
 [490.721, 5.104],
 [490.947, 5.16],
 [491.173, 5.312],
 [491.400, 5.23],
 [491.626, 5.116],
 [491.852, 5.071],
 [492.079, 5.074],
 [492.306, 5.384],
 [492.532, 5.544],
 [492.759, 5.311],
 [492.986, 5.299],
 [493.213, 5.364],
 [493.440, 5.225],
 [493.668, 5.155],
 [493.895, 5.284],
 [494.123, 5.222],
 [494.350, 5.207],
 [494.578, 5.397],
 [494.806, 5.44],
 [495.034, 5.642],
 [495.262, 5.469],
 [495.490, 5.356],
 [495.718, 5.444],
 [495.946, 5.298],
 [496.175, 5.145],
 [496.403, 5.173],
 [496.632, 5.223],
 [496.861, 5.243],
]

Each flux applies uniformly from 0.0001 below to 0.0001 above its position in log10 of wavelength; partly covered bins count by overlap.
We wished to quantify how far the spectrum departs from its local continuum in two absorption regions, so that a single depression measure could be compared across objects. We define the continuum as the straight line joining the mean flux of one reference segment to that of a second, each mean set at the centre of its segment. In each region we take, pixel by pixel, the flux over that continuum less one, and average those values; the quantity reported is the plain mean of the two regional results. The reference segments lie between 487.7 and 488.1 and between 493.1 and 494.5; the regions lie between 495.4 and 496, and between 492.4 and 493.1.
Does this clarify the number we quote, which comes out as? 0.030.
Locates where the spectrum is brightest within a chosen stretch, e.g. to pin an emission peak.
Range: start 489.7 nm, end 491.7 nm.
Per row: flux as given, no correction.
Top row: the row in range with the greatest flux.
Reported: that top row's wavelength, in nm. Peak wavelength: 490.269 nm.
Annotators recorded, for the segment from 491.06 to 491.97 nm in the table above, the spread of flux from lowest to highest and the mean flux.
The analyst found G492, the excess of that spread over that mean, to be -4.94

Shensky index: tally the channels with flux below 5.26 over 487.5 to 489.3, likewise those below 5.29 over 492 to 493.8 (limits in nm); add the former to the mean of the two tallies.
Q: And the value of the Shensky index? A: 3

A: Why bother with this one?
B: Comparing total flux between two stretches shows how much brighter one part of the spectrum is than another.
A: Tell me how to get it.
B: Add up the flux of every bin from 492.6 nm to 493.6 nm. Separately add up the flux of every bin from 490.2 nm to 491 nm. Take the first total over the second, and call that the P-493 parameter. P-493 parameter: 1.0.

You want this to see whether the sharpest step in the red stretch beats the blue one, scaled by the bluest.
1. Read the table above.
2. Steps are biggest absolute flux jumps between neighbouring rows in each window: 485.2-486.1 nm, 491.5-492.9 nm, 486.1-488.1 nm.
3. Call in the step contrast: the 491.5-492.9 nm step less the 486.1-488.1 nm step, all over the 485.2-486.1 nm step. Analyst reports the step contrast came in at 1.2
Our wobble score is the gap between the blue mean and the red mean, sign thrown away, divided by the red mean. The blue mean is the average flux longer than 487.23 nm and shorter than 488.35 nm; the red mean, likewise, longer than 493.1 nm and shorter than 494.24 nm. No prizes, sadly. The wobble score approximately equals 0.054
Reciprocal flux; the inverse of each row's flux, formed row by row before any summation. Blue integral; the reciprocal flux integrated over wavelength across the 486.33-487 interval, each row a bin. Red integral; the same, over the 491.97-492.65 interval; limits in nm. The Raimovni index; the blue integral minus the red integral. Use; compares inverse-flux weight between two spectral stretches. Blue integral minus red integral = -0.004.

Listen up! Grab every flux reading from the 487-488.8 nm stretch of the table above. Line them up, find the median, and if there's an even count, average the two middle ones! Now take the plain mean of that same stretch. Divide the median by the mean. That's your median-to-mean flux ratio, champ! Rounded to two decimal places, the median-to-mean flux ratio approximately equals 1.00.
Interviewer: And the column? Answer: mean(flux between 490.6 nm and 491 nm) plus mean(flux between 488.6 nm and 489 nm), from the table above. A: 10.4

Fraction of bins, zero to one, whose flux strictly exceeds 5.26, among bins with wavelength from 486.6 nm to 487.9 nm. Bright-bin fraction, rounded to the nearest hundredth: 1.00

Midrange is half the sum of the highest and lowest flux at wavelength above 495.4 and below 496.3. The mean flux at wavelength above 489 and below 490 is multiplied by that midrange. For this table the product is 28.9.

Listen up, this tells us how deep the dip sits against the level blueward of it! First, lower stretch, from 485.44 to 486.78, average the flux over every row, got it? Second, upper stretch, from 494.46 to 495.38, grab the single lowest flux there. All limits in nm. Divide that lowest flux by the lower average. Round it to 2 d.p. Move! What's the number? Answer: 0.99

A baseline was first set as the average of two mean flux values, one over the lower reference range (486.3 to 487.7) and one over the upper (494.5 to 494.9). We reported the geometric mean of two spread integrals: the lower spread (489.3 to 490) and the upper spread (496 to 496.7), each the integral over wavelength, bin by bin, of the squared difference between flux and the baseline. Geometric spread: 0.001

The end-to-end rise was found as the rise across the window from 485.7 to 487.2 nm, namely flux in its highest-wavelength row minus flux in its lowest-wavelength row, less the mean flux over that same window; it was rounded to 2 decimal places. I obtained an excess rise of -5.54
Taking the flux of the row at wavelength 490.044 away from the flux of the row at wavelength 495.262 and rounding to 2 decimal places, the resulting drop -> 0.02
